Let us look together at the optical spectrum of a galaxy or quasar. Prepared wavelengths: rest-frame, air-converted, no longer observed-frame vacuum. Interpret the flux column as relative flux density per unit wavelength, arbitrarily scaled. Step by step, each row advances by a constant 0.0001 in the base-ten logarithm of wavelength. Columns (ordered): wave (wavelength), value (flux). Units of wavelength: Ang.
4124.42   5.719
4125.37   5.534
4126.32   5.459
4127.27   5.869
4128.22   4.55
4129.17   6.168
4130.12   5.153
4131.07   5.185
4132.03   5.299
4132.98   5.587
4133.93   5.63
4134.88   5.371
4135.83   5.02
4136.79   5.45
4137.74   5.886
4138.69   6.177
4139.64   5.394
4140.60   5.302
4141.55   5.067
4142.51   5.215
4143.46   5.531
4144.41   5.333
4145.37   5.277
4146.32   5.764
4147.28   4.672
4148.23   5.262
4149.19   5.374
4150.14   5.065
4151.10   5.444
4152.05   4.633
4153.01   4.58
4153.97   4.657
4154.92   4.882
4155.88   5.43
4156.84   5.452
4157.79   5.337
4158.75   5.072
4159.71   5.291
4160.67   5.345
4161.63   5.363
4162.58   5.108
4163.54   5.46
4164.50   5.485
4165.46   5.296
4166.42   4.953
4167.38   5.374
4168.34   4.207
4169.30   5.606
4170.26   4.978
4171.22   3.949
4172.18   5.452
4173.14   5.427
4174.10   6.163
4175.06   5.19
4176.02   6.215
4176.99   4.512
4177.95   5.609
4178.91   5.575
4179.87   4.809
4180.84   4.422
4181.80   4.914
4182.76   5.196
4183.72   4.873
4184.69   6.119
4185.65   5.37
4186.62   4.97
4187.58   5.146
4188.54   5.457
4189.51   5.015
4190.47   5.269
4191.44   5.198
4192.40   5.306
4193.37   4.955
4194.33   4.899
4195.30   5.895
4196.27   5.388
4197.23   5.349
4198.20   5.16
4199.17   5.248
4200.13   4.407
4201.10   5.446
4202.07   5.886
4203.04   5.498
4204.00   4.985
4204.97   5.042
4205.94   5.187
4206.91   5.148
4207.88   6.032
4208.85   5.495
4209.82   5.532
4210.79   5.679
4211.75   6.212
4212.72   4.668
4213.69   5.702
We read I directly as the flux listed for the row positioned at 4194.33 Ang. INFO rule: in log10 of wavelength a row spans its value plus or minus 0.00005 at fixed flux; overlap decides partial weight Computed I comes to 4.899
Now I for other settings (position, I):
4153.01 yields 4.58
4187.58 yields 5.146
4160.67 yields 5.345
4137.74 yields 5.886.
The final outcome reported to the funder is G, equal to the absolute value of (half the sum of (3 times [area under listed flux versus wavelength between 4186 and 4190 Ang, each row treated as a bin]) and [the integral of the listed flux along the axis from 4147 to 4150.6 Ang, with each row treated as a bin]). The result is 40.2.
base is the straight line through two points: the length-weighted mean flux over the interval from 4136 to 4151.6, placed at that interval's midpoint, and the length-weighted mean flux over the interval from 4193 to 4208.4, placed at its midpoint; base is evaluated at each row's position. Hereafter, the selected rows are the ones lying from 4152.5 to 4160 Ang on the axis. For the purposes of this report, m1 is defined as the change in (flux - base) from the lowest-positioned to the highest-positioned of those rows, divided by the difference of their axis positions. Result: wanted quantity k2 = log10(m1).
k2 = -1.0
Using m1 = 0.108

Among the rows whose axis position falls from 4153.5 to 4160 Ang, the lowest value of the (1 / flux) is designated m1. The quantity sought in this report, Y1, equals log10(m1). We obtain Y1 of -0.737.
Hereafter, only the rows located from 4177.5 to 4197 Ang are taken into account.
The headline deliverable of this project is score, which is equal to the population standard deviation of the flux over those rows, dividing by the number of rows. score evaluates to 0.38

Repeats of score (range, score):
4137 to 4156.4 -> 0.41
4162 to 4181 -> 0.58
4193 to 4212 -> 0.42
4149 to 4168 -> 0.29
